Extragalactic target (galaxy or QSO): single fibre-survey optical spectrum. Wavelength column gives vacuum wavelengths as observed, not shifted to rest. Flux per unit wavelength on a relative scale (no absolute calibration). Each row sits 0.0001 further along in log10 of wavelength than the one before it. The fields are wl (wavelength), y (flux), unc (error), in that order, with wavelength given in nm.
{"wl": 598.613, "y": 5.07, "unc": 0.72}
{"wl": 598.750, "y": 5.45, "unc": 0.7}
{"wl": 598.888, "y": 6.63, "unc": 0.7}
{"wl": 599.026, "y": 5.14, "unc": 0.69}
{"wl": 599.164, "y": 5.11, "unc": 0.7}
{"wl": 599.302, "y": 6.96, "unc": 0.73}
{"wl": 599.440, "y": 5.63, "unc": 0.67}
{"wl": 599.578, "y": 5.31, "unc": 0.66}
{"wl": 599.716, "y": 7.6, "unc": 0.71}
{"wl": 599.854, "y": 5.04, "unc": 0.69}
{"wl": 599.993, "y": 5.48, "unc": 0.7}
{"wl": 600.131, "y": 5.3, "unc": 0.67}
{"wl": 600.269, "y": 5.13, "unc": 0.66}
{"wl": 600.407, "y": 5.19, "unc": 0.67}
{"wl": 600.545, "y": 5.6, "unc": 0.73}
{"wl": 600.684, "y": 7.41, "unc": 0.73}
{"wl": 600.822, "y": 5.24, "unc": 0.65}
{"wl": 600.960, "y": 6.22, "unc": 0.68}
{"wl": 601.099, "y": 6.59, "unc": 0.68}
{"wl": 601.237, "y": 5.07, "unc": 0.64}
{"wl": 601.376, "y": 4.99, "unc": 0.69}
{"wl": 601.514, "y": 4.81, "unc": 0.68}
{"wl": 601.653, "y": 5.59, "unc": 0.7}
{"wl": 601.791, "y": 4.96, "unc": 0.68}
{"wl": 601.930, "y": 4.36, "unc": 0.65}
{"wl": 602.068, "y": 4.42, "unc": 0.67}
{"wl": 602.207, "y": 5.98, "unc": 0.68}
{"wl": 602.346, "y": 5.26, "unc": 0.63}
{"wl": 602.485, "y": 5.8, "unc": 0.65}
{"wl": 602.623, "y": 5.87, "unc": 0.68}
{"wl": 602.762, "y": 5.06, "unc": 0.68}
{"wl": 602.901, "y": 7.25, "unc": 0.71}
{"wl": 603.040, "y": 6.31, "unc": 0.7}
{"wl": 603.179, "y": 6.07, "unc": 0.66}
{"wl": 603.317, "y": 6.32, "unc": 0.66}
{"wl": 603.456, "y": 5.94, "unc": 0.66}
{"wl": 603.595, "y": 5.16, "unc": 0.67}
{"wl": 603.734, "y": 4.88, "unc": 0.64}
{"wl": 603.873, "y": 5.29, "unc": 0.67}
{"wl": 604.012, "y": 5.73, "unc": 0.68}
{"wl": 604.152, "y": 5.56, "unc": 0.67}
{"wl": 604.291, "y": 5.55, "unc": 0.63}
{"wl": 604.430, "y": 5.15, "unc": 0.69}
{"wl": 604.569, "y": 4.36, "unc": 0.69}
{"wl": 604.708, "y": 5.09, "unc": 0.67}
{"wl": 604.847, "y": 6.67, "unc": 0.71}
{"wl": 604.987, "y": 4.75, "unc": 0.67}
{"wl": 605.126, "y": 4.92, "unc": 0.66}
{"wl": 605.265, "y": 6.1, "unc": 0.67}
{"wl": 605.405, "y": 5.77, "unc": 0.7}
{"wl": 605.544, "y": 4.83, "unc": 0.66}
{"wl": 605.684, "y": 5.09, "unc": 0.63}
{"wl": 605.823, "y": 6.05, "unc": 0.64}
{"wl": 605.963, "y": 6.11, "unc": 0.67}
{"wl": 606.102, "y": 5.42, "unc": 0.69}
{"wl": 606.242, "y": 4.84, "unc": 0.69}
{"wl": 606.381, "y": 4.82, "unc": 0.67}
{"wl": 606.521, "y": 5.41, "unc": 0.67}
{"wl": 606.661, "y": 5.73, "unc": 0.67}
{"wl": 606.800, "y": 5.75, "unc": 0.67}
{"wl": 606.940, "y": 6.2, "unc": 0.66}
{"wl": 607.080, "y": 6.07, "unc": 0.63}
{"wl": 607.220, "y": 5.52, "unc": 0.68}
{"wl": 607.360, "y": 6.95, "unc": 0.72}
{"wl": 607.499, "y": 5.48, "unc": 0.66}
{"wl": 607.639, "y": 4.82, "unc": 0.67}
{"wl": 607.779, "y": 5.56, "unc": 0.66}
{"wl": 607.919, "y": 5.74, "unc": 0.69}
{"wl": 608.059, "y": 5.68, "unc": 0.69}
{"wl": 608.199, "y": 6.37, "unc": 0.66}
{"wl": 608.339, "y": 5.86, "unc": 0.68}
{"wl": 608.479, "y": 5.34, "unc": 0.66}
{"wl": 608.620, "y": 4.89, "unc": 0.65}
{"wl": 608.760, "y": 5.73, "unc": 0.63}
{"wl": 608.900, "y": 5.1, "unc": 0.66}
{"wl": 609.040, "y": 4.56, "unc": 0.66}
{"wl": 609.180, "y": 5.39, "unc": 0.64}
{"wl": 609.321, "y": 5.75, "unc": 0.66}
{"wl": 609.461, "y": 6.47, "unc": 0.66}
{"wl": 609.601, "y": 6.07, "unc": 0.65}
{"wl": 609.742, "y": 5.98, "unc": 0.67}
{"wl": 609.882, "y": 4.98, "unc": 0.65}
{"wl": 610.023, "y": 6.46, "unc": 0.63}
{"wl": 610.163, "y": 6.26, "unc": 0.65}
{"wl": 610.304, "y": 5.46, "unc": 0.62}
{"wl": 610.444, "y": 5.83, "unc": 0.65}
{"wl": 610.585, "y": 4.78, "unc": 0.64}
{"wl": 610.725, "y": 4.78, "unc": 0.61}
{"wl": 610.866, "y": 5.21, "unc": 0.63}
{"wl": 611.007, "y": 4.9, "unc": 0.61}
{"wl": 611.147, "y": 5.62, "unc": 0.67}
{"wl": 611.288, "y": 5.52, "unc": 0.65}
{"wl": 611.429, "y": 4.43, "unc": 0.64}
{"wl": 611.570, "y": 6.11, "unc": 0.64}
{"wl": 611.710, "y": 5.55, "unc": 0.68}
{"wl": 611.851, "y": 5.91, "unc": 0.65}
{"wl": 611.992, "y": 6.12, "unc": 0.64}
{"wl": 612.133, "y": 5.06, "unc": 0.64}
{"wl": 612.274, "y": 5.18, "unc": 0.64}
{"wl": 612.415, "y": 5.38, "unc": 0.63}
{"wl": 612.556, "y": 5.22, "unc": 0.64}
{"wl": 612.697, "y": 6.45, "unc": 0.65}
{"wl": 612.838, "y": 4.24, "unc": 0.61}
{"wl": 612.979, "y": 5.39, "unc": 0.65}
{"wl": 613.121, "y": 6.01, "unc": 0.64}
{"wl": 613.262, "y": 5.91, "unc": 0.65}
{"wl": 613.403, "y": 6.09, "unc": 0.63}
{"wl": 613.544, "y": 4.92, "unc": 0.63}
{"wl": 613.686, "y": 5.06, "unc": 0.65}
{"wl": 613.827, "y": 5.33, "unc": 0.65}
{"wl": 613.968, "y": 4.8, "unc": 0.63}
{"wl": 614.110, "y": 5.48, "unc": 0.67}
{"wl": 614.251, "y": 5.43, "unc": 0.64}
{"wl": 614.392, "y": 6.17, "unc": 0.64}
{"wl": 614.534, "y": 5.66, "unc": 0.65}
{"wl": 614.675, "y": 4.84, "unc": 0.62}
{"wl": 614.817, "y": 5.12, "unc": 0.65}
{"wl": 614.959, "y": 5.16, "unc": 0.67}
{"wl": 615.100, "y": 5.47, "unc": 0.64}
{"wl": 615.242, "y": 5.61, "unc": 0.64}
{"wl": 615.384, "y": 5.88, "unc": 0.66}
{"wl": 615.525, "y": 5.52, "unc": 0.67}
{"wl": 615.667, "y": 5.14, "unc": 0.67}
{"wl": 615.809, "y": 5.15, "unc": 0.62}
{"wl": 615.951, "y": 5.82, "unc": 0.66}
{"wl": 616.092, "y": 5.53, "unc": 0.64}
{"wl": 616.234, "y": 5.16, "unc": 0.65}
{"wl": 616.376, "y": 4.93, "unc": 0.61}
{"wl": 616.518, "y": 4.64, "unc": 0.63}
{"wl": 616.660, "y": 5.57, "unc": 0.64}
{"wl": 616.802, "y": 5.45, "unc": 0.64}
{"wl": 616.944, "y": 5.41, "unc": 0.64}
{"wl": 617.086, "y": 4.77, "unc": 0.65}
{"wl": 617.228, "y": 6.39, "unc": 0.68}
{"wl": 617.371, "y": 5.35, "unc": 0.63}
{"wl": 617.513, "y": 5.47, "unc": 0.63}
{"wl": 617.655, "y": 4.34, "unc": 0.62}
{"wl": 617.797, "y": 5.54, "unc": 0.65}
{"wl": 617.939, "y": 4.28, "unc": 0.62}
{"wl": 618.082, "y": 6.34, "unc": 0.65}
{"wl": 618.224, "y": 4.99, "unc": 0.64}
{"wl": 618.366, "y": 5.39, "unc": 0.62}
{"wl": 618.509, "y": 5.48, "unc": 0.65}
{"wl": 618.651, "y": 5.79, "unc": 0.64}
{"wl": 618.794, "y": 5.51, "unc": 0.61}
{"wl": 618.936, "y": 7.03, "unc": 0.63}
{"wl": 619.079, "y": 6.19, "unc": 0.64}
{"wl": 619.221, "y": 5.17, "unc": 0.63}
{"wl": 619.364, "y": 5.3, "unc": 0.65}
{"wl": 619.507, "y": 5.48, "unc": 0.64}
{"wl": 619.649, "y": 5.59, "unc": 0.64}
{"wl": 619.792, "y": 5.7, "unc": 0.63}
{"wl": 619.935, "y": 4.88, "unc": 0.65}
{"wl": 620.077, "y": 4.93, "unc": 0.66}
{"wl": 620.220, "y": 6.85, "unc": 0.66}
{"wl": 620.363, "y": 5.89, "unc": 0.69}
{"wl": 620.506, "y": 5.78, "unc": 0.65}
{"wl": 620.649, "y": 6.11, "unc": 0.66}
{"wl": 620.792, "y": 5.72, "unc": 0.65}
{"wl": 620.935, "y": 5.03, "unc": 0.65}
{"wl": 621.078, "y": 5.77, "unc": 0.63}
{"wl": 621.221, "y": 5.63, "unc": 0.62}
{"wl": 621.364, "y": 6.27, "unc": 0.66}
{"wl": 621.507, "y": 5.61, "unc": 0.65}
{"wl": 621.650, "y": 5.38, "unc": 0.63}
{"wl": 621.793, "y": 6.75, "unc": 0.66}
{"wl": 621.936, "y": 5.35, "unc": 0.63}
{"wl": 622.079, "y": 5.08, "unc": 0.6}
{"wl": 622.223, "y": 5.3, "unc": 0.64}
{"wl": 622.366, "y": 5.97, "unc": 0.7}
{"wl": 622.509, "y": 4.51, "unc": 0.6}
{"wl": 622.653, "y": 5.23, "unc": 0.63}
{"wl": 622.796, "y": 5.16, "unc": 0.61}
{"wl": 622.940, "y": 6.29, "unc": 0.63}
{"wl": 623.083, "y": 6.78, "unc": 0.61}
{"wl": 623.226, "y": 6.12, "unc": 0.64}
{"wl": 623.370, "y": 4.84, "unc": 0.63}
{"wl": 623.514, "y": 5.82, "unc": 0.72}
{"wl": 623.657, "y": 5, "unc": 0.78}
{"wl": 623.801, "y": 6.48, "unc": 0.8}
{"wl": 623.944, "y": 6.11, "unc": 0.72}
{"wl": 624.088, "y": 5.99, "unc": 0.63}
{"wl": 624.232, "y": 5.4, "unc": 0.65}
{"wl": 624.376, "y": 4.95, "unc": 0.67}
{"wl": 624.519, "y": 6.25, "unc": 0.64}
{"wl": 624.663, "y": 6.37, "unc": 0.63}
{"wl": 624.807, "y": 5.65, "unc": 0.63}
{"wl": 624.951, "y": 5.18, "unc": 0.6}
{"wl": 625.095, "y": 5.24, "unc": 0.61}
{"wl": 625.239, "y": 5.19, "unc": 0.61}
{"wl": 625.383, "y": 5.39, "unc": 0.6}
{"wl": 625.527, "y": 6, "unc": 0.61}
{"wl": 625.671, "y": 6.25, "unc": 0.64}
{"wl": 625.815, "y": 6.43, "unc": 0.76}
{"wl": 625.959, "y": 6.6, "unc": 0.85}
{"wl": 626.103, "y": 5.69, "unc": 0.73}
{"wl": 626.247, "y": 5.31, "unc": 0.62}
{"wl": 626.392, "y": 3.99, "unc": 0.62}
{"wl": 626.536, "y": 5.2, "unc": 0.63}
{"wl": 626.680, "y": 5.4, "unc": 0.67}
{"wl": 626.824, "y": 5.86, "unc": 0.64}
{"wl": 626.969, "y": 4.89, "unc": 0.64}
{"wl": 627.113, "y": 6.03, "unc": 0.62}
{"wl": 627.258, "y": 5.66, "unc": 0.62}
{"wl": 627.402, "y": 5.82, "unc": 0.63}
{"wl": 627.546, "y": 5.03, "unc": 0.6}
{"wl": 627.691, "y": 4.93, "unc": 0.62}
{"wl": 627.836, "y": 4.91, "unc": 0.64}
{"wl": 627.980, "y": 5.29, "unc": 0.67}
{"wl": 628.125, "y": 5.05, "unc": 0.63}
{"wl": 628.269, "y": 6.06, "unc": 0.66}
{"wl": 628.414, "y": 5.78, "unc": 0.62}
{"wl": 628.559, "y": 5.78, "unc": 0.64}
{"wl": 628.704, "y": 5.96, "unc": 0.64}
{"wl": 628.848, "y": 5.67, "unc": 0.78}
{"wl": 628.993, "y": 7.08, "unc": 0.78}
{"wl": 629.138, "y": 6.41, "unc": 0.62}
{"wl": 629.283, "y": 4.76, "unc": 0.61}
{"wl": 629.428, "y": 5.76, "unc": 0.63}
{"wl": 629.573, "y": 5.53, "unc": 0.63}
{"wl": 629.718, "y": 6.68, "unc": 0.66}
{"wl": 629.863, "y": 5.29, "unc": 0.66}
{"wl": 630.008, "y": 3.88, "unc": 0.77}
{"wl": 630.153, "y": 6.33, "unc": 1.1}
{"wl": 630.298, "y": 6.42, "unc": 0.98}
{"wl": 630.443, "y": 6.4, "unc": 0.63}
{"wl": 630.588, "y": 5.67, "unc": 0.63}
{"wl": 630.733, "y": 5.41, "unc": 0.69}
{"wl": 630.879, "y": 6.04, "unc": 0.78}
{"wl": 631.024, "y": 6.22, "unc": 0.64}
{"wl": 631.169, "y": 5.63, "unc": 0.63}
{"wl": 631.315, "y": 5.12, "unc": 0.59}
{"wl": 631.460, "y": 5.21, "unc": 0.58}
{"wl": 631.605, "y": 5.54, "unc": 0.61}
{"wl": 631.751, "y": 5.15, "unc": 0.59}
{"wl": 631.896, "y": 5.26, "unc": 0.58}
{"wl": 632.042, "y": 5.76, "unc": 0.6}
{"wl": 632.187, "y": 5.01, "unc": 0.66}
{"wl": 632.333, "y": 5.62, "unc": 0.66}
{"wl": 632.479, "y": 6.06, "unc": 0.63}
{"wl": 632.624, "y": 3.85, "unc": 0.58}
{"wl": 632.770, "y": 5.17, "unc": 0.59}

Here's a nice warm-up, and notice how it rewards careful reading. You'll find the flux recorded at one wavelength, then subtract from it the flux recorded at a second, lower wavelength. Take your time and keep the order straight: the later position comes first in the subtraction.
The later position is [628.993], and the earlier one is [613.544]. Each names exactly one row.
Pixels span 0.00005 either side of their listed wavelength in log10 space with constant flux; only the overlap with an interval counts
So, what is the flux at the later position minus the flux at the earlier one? 2.16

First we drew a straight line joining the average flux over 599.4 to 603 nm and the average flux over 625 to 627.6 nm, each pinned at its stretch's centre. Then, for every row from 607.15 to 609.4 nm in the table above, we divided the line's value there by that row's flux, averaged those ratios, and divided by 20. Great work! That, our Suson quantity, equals 0.0508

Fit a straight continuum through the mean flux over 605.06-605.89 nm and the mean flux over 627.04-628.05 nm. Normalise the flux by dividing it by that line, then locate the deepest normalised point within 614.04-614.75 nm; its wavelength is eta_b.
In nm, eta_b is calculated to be 614.675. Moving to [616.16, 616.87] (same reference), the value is 616.518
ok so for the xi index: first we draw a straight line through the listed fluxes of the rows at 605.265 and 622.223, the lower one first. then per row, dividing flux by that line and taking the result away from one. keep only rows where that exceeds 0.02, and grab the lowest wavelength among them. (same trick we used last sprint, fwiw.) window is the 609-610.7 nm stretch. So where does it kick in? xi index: 609.040 nm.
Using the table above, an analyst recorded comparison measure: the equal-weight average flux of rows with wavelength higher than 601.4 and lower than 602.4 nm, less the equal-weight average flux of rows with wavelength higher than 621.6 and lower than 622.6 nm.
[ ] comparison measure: -0.42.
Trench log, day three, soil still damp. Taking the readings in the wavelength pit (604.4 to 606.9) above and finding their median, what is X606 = 5.28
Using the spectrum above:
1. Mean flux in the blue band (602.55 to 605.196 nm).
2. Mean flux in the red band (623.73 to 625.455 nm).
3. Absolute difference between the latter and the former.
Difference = 0.11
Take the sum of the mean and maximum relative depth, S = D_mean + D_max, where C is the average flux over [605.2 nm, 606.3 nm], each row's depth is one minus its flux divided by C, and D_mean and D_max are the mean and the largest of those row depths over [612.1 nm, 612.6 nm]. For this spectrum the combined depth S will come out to 0.14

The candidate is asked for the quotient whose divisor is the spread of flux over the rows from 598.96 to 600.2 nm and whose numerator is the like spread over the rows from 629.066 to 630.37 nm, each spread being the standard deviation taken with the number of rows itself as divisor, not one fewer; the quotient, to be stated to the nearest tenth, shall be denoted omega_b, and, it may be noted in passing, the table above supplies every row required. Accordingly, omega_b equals 1.0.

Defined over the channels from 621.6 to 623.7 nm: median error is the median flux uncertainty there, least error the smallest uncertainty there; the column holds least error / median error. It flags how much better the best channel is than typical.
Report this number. 0.952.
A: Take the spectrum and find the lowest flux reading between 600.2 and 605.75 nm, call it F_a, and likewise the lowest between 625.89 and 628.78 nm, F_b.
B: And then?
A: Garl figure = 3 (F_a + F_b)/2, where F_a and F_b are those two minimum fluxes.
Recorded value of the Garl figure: 12.5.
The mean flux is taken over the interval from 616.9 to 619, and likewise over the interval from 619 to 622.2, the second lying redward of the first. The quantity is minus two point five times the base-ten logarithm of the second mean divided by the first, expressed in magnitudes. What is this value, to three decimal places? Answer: -0.036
